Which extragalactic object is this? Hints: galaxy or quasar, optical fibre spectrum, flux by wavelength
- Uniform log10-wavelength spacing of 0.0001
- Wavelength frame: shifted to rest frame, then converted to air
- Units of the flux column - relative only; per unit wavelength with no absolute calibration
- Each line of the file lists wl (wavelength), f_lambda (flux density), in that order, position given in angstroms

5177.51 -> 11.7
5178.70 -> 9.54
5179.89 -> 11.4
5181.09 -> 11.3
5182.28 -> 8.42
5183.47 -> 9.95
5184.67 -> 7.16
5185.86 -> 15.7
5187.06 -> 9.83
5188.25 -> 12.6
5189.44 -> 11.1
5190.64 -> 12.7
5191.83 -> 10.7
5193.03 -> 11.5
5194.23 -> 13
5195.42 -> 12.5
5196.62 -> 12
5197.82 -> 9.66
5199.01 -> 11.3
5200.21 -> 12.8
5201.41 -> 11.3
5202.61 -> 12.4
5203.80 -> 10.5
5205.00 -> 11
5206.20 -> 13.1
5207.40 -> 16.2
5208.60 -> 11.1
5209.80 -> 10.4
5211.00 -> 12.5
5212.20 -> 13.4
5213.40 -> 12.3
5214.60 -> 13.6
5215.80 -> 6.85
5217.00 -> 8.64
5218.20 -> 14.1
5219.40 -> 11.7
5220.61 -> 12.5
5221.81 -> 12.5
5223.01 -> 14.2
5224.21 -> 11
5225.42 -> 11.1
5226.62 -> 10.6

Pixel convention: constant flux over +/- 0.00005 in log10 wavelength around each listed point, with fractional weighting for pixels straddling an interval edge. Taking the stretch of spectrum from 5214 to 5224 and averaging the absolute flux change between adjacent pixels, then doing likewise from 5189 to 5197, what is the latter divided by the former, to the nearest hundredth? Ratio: 0.43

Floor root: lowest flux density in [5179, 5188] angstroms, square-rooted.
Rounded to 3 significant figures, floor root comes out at 2.68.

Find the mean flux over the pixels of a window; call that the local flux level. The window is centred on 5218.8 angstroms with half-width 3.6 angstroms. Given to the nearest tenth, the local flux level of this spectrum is 11.0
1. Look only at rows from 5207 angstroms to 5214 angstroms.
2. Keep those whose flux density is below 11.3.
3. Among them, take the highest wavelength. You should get 5209.80 angstroms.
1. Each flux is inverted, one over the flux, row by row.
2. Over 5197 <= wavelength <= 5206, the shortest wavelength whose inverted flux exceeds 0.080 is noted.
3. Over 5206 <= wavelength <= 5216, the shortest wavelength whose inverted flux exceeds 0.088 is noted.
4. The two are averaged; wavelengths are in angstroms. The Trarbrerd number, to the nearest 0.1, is 5203.2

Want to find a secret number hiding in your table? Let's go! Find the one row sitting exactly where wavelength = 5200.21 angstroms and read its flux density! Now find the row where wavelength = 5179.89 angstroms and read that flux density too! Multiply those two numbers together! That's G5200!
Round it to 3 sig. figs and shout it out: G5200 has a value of 146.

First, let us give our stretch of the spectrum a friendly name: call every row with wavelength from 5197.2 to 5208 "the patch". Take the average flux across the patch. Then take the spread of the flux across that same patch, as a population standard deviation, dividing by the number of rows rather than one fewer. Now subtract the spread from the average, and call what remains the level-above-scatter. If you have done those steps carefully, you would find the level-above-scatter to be 10.2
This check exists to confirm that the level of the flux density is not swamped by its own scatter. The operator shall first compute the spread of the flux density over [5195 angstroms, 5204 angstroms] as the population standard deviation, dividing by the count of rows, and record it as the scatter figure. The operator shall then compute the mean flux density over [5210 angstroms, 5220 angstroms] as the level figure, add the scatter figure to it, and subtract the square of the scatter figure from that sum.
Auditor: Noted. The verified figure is 11.6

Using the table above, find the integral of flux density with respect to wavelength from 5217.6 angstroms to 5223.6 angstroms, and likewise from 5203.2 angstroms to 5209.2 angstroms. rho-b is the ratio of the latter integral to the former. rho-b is 0.95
